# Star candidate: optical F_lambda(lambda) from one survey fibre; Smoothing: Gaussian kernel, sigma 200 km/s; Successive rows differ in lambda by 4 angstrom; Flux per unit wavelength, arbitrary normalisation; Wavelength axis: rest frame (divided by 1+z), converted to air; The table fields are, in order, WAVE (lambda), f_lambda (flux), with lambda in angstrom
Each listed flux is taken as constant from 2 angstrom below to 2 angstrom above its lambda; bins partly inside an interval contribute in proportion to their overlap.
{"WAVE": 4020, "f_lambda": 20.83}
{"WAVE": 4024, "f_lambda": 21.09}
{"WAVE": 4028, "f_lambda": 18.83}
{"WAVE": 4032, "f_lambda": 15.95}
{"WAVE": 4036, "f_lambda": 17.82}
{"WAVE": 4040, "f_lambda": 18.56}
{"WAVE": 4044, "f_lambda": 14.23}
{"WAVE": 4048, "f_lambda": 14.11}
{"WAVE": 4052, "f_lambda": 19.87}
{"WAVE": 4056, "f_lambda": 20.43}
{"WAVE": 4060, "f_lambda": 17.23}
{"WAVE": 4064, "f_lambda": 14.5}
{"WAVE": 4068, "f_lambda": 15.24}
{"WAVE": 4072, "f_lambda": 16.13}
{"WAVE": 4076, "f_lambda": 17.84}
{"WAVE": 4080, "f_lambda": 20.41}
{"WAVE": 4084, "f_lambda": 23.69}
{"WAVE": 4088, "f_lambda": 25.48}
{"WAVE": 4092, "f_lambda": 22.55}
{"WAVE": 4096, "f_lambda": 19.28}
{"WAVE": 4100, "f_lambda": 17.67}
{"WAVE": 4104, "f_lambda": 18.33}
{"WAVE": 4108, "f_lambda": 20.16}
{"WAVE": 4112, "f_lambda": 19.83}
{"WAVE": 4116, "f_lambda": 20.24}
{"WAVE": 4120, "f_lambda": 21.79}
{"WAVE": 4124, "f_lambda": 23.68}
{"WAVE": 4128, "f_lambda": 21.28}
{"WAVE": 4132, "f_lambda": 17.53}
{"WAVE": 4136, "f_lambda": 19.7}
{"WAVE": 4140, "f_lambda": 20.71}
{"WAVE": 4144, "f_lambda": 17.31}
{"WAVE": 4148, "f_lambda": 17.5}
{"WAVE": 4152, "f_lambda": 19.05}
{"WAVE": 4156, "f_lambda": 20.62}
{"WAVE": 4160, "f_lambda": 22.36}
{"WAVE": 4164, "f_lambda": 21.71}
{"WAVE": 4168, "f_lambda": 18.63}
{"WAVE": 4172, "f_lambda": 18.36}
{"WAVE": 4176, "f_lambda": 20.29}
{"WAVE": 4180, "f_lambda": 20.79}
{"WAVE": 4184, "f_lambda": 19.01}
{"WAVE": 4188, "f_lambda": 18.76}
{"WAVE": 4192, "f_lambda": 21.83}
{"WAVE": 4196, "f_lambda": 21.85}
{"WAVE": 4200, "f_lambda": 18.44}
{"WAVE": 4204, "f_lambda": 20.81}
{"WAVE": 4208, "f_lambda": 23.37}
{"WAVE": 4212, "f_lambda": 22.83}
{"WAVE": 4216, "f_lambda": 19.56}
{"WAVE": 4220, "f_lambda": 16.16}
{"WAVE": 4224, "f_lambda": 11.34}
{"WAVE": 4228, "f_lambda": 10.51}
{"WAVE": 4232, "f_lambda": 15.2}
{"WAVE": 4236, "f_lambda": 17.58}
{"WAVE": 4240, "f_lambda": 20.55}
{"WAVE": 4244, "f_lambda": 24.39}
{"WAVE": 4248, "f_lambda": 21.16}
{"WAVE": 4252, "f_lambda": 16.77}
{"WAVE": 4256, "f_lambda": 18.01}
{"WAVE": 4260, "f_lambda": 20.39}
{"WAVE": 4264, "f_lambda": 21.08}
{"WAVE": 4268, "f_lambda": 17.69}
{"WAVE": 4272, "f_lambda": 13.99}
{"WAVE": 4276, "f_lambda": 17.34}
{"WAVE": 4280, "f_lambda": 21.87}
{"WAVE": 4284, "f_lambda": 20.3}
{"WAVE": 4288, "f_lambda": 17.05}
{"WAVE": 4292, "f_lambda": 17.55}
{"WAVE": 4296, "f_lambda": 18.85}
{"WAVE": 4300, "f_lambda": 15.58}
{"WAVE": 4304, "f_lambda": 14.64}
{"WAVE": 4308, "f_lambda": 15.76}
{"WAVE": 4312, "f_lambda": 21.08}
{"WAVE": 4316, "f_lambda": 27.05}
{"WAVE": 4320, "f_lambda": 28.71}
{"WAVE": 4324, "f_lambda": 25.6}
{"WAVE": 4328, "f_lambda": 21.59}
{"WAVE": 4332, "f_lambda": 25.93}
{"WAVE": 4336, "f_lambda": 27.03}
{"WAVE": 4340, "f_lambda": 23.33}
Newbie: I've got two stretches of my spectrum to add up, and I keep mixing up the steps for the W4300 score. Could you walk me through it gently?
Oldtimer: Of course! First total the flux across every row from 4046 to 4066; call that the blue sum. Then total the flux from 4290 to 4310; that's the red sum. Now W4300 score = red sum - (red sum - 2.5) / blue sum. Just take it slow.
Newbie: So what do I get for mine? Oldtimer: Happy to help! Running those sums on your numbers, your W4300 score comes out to 81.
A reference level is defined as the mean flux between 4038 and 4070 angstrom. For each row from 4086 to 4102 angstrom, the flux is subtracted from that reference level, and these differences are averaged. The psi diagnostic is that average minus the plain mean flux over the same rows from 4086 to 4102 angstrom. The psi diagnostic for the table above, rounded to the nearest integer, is -26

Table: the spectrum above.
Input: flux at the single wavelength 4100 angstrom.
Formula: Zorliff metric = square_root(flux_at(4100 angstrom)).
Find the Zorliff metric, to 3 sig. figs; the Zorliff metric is 4.20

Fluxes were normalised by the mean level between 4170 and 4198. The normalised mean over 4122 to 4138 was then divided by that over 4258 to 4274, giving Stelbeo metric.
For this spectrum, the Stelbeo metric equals 1.12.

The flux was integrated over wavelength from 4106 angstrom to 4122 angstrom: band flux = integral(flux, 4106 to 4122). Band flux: 328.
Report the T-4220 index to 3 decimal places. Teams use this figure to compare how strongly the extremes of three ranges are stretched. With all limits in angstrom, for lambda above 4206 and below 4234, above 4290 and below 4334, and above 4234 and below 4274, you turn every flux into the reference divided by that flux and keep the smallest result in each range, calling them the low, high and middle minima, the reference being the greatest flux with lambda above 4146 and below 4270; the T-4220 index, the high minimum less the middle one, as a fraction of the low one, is -0.144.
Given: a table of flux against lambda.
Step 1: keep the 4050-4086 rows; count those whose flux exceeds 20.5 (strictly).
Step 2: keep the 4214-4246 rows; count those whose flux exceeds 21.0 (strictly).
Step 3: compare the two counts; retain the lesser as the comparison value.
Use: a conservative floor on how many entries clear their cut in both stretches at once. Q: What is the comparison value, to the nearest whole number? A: 1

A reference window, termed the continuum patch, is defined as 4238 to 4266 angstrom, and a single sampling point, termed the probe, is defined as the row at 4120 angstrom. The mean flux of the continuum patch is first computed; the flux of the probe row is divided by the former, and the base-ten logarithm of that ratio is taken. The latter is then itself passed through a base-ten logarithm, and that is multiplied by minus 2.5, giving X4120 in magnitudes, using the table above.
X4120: 3.8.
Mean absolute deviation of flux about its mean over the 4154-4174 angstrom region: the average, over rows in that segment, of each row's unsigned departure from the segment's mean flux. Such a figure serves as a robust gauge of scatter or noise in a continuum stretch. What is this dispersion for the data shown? 1.47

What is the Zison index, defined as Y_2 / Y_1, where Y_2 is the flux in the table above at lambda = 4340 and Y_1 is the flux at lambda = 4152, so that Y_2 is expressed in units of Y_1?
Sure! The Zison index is 1.2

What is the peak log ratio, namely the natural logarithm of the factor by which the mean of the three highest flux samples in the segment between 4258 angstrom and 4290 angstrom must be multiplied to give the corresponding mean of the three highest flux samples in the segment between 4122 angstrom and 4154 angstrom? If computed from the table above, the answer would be 0.04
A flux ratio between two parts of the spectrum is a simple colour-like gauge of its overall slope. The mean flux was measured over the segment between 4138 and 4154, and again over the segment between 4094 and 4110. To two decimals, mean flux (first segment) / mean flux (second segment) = 0.99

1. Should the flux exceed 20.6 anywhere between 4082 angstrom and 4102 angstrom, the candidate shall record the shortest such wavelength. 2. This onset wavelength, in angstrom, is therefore 4084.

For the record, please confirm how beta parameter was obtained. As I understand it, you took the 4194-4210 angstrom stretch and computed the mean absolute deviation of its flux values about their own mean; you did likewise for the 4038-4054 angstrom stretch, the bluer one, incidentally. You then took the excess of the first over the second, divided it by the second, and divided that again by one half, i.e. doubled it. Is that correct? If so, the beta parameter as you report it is -0.82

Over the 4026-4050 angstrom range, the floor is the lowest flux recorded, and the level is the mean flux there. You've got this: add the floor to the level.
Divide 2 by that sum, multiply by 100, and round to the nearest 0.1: 6.5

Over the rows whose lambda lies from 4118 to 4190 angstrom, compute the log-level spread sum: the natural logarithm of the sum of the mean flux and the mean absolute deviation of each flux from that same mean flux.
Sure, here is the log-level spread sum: 3.07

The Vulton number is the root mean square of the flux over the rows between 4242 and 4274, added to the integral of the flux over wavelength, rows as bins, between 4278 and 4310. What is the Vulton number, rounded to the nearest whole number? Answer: 586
